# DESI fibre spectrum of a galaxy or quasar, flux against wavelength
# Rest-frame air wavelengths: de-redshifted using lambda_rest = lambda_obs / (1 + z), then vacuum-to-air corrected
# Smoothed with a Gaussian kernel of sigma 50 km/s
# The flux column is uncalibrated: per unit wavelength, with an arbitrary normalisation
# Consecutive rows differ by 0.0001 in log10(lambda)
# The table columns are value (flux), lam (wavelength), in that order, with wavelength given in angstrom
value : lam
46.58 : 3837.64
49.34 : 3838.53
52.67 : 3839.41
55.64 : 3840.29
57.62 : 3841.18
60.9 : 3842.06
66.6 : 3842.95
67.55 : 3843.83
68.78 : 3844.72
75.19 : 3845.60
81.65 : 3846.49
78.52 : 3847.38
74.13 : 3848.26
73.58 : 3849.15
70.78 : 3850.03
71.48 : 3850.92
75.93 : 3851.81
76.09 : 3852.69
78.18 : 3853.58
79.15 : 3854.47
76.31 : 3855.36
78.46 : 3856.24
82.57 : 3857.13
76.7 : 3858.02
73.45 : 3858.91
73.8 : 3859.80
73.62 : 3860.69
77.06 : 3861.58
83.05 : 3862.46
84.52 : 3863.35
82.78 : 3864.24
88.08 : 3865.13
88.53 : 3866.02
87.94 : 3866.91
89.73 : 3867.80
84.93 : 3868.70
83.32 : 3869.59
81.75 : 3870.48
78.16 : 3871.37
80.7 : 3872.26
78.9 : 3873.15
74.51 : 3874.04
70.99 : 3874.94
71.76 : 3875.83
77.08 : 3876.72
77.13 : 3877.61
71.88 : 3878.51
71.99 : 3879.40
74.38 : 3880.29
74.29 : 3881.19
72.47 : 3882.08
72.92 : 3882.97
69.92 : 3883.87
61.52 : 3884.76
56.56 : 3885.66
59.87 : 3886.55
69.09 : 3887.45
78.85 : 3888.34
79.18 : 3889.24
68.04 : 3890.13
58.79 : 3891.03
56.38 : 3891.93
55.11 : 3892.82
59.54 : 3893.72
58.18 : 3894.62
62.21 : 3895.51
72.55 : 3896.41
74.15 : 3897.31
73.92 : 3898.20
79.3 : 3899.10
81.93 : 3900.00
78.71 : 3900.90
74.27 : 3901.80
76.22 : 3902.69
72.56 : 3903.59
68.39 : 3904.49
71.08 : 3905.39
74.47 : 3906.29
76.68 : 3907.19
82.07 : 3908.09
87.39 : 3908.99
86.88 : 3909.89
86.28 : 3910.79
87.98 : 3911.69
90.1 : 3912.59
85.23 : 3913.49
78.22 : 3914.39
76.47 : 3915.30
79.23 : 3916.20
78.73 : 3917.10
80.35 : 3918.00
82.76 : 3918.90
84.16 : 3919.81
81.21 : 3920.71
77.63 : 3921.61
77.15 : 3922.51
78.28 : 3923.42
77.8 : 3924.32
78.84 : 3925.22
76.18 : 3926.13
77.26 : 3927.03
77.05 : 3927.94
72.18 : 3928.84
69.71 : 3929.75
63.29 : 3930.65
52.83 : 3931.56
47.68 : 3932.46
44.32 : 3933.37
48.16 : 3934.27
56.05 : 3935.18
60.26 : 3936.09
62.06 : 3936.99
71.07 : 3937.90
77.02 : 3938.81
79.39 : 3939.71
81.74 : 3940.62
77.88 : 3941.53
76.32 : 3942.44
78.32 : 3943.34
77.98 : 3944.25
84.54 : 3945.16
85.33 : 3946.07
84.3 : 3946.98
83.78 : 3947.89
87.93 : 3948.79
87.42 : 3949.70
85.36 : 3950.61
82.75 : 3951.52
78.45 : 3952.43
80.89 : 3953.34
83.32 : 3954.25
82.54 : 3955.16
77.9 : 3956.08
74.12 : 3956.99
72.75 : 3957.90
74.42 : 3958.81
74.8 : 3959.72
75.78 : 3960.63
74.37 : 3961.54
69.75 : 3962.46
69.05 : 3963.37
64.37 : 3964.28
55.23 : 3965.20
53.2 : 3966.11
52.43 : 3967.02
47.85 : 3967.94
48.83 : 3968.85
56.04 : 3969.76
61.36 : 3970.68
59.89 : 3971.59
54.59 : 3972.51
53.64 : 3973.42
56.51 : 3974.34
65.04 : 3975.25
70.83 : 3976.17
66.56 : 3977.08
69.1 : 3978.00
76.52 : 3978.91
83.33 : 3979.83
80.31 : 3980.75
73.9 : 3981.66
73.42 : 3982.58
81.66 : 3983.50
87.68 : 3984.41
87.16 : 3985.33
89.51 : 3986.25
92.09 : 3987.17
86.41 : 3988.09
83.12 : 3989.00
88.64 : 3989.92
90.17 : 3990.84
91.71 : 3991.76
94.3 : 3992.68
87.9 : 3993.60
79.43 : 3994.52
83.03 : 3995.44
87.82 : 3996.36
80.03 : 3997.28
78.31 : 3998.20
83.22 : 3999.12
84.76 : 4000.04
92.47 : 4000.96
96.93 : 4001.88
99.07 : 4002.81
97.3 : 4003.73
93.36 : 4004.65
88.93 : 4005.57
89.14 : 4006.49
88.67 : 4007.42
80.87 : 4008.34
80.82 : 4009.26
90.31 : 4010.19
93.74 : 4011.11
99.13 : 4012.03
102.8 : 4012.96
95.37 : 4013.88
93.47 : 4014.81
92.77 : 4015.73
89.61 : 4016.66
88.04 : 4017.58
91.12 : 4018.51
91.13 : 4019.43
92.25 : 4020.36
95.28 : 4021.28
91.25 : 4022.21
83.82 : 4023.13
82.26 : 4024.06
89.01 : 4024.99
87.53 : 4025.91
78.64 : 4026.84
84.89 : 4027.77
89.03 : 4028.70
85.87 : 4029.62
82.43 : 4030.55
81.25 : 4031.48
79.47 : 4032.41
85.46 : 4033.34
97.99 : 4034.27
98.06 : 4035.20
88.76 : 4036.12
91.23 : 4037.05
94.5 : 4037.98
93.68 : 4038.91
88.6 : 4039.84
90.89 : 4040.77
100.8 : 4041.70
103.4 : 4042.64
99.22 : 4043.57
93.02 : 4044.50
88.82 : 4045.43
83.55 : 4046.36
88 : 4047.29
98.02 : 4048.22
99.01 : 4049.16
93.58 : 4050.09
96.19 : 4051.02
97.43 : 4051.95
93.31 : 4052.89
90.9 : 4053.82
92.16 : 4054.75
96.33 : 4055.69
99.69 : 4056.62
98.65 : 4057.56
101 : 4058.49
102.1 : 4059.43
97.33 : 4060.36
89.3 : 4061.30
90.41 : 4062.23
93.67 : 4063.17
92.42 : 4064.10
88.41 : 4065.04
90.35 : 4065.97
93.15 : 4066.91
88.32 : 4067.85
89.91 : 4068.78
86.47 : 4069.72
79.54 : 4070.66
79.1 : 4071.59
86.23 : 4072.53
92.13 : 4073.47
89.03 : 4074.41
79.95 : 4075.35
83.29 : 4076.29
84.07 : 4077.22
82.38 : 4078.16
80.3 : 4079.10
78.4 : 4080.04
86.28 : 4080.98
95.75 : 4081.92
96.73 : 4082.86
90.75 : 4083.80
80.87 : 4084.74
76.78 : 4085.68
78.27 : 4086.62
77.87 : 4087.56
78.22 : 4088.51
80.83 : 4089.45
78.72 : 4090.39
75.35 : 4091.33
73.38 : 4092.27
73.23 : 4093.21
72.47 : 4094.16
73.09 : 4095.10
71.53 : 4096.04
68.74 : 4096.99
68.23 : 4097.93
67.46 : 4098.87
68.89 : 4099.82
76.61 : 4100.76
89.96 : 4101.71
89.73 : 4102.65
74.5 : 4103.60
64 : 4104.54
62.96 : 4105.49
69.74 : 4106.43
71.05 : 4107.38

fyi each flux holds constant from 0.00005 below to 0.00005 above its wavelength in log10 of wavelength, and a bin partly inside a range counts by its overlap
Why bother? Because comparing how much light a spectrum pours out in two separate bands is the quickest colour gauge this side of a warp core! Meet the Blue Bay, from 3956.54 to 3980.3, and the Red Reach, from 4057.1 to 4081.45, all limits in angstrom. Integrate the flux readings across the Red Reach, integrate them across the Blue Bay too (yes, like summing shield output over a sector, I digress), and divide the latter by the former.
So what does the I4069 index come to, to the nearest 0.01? 0.71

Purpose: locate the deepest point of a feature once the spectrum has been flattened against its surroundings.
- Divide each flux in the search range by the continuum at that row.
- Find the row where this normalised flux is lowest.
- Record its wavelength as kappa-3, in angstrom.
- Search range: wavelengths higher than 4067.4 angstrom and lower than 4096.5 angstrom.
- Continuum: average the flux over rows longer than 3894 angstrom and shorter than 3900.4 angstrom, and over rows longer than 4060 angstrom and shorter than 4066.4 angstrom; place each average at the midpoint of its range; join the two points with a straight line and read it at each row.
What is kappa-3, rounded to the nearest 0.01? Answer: 4096.04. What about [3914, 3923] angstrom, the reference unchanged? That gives 3922.51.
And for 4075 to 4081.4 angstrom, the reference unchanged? 4080.04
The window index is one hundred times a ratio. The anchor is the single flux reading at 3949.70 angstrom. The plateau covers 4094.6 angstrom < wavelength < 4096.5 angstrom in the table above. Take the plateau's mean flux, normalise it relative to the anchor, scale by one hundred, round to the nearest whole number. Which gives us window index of 83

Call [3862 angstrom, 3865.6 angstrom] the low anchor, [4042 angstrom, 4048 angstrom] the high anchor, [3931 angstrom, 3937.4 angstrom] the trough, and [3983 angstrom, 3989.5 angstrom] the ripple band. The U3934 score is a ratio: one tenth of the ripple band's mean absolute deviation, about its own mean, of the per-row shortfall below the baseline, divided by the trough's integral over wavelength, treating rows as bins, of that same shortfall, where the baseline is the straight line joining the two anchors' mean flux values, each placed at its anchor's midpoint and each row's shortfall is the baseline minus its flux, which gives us 0.0012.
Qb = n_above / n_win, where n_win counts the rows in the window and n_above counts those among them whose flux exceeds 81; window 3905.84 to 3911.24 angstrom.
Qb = 0.67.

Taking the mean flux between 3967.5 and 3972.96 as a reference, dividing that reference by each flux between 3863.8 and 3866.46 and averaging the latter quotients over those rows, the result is 0.634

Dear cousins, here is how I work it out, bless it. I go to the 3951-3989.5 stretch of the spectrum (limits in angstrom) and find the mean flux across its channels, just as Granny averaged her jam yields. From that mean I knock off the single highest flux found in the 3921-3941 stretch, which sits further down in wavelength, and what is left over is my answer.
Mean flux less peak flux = -10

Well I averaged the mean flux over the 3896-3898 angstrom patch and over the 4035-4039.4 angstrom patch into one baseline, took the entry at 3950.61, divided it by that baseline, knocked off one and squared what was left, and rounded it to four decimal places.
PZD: 0.0006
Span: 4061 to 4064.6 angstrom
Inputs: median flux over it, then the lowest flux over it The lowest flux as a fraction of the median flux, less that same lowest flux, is -88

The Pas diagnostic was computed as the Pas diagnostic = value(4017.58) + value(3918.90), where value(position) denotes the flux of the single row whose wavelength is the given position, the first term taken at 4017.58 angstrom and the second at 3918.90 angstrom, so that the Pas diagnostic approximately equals 171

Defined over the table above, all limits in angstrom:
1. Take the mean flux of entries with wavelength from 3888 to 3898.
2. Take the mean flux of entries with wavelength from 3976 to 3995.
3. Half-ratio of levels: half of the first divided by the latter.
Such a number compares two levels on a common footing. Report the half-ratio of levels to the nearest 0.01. 0.40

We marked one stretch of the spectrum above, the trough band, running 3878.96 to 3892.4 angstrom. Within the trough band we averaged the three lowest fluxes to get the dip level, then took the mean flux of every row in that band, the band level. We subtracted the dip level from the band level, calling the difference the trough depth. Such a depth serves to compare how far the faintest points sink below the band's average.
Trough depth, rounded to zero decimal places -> 11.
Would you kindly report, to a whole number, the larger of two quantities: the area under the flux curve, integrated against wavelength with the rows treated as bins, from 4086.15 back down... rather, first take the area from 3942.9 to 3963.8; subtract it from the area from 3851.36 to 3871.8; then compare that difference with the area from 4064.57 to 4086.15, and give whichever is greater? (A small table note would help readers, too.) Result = 1856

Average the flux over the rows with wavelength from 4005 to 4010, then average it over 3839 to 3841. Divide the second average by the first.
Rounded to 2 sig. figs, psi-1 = 0.63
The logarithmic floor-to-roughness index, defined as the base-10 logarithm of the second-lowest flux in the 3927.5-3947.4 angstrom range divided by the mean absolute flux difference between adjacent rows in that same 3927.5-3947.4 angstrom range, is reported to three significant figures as 1.06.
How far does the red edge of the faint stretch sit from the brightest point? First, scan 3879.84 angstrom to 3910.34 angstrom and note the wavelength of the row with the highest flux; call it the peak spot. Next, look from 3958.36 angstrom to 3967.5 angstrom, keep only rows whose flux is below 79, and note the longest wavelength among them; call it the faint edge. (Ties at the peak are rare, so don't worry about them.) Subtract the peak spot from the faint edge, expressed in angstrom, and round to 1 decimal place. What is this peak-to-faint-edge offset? 58.0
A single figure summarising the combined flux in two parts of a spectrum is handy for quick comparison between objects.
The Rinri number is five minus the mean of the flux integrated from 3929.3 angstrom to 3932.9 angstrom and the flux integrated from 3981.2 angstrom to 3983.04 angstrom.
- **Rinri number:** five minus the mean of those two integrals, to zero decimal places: -168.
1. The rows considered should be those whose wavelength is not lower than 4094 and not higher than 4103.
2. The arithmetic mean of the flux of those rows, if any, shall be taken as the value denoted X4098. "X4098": 75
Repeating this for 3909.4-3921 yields 83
